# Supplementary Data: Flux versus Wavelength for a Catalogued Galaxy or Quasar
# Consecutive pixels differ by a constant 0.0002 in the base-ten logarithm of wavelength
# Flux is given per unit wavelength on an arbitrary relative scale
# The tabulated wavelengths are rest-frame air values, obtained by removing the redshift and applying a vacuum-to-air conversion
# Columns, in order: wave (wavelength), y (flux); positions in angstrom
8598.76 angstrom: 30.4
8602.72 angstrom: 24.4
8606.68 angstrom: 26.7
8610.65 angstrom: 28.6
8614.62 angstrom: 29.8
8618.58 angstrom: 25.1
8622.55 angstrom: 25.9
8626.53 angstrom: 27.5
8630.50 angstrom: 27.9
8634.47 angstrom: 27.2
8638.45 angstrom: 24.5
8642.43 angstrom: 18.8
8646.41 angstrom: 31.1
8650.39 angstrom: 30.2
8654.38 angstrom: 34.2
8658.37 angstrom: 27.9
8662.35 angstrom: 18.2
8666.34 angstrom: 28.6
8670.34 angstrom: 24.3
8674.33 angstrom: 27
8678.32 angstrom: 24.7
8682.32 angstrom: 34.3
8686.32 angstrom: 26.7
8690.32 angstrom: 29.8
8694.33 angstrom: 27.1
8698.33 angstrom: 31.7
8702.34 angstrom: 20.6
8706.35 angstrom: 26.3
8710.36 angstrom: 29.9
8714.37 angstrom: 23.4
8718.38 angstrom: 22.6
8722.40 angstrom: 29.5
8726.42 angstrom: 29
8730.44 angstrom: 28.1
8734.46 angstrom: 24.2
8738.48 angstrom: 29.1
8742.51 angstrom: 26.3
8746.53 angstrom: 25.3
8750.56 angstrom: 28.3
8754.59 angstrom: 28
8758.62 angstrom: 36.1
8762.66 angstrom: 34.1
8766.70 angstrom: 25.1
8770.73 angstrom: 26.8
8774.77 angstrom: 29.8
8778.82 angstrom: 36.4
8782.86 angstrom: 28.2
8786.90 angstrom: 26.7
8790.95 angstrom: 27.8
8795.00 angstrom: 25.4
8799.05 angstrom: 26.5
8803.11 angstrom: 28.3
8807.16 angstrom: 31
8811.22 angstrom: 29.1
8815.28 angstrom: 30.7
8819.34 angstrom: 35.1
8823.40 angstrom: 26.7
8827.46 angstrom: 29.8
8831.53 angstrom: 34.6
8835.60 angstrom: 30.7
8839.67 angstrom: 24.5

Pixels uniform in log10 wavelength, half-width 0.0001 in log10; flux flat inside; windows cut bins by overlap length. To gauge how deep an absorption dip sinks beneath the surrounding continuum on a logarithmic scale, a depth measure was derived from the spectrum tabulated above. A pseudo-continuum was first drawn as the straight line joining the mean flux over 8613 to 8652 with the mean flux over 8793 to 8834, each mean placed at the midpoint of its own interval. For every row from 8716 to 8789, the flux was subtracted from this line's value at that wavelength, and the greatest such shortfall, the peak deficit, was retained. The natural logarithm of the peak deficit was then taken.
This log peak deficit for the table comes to 1.7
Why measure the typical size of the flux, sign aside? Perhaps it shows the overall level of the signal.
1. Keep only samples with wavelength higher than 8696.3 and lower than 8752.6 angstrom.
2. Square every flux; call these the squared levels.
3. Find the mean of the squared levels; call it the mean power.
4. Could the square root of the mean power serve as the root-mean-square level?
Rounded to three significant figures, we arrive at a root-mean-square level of 26.9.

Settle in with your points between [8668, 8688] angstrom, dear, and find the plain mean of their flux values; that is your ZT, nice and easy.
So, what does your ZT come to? 27.4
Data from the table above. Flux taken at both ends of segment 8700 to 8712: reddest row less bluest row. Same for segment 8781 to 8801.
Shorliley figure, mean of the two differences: 3.8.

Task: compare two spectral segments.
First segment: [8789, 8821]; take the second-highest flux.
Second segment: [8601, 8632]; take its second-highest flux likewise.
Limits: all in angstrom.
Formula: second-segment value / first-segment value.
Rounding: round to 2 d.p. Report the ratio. 0.92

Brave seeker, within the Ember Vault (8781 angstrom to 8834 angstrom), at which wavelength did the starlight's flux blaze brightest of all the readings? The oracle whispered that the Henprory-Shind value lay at 8819.34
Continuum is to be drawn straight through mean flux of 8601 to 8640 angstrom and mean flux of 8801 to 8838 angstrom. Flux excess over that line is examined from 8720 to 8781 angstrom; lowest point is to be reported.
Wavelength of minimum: 8734.46 angstrom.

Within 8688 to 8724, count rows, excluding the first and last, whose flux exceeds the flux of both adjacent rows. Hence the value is 2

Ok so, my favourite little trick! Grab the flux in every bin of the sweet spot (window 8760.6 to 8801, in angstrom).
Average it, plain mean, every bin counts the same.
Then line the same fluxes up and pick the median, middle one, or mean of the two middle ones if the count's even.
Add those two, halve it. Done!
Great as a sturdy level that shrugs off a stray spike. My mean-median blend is 28.0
